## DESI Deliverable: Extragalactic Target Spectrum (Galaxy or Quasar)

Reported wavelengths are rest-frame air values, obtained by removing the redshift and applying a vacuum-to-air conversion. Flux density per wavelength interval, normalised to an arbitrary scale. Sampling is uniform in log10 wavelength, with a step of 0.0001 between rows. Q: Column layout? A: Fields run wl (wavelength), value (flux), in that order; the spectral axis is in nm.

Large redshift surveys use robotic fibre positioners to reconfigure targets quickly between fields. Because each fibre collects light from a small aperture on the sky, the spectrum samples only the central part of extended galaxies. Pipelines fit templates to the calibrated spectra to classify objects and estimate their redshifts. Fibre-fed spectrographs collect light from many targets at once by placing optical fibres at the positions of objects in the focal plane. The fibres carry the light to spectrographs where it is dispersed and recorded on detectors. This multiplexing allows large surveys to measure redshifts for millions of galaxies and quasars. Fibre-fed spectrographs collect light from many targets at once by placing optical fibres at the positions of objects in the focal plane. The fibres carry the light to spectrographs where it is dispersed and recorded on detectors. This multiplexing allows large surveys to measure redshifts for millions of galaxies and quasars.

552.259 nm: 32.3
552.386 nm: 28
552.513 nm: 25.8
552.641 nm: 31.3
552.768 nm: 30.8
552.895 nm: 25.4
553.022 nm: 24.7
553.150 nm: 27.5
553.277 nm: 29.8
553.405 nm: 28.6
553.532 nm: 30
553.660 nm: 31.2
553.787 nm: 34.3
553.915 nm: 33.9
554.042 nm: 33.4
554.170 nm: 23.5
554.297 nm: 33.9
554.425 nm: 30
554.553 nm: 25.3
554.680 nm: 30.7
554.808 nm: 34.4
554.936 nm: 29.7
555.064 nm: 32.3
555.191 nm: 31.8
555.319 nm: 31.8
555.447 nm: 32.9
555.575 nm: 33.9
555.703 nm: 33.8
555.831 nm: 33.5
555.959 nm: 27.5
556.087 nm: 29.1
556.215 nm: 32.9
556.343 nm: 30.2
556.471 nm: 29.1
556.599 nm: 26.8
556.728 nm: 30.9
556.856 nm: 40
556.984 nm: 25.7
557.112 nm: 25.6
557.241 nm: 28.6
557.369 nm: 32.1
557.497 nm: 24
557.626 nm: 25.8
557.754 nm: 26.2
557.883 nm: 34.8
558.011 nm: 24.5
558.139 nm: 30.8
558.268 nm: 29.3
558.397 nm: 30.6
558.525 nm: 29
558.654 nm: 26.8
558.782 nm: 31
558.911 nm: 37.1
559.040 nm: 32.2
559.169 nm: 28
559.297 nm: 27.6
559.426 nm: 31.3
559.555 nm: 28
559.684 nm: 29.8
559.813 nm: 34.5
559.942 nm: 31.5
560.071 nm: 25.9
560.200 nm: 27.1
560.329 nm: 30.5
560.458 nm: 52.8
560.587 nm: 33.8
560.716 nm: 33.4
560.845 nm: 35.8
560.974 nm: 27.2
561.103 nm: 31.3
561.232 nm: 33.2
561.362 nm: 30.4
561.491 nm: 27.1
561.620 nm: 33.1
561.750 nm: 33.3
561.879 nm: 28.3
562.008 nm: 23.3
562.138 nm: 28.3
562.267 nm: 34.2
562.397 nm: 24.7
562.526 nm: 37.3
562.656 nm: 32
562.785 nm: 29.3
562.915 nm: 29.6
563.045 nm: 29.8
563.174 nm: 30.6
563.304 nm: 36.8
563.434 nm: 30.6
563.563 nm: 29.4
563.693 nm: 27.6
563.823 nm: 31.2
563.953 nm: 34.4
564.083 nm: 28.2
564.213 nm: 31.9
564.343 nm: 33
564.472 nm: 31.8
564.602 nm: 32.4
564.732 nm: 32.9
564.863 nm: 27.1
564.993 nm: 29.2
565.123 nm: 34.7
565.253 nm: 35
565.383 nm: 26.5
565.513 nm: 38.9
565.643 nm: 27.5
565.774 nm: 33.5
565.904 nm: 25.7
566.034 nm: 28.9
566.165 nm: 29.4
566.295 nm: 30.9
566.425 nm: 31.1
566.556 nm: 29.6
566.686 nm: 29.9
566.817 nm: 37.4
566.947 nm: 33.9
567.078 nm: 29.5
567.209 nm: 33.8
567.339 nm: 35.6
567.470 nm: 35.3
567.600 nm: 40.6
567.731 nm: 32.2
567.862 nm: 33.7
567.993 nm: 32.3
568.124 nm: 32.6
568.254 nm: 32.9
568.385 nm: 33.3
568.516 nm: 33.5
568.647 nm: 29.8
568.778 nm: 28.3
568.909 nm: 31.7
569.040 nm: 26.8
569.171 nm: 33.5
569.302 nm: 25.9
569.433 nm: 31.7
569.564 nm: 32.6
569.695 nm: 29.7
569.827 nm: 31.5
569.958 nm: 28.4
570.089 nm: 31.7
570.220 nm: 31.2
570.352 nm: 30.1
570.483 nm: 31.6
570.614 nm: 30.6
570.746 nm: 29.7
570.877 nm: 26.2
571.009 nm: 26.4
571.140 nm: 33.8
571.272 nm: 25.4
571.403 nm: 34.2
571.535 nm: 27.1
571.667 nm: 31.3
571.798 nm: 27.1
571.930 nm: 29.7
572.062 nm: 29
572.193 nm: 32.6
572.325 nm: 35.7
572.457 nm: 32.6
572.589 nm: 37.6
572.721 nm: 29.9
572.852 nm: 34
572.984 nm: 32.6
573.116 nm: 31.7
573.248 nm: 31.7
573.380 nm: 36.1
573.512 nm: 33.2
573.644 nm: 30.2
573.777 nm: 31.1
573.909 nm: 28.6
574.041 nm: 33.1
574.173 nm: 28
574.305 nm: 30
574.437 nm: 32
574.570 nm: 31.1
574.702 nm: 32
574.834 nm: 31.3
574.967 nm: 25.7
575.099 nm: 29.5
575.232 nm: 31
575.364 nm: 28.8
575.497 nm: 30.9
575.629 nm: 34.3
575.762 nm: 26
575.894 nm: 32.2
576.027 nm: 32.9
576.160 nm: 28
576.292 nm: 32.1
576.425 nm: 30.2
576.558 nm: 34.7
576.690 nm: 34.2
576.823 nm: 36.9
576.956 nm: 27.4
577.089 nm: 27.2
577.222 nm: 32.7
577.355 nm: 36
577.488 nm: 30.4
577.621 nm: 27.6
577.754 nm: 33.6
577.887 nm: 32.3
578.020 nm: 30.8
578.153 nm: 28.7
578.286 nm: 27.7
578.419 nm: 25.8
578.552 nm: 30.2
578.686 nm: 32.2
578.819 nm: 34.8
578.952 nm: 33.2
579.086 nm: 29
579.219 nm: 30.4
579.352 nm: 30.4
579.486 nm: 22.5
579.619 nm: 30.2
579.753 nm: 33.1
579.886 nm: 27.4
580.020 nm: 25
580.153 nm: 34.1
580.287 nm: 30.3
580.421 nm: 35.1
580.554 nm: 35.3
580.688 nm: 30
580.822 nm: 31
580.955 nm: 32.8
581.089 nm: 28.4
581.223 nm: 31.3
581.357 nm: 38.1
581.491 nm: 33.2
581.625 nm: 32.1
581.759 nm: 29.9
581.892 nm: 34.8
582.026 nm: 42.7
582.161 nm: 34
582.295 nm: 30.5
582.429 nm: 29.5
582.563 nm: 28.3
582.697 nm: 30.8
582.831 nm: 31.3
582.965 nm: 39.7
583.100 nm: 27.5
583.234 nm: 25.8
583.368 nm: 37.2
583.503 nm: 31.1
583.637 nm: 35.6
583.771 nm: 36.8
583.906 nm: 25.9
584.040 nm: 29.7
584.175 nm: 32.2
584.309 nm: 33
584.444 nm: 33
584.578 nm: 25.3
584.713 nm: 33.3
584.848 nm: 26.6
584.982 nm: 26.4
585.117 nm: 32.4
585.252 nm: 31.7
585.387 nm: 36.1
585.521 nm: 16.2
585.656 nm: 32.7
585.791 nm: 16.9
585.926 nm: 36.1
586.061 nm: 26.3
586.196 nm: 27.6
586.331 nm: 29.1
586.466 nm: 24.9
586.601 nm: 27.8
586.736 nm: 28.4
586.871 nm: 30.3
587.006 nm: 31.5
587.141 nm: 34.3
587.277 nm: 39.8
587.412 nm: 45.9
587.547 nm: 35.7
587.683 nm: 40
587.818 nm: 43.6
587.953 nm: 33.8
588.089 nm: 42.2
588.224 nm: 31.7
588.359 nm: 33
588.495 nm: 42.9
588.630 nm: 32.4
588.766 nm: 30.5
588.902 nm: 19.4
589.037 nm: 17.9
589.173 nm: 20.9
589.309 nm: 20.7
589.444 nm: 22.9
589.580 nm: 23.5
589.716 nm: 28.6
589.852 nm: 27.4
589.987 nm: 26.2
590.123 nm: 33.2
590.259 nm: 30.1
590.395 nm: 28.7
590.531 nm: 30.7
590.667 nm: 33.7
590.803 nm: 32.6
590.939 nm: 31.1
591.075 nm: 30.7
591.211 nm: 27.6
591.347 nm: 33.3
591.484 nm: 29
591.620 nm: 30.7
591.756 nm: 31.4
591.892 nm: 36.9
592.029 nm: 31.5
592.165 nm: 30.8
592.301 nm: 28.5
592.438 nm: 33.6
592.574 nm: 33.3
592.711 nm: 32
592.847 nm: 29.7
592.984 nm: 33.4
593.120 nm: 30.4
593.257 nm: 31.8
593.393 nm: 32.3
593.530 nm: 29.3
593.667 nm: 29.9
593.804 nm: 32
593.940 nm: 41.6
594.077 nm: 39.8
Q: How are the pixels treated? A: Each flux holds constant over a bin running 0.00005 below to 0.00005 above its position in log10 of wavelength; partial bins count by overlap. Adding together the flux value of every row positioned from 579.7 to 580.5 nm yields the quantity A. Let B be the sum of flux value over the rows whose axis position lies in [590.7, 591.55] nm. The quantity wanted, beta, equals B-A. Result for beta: -1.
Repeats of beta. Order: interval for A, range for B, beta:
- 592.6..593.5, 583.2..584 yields 3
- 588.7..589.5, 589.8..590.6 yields 44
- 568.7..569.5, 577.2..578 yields 15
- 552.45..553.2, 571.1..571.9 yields 13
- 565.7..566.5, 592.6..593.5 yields 10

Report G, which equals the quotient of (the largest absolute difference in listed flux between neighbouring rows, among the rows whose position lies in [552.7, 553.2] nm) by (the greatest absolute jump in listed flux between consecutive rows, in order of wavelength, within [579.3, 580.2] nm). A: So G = 0.59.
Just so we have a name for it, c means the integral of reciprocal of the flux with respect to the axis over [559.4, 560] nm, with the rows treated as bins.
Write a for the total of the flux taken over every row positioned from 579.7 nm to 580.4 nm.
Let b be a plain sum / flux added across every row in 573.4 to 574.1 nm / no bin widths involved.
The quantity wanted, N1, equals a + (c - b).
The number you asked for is -6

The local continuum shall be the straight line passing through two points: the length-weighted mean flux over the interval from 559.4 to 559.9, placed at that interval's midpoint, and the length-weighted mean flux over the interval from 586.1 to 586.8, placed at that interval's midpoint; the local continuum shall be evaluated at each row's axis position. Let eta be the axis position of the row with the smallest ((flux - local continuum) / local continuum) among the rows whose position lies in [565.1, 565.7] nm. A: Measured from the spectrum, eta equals 565.383 nm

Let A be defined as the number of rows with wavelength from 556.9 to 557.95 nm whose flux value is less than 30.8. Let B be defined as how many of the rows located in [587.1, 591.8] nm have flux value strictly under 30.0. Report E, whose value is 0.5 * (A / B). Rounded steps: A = 6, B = 12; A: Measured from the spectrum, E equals 0.25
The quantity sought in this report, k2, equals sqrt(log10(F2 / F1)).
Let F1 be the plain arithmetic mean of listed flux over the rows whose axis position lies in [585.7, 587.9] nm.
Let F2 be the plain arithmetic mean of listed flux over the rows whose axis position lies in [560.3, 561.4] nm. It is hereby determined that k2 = 0.157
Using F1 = 32.4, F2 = 34.3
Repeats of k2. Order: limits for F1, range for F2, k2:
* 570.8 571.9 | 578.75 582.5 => 0.201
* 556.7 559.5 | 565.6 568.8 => 0.185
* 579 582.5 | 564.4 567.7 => 0.080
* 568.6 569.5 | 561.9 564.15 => 0.105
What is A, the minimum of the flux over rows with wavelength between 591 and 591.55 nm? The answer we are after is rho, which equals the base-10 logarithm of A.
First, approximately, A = 27.6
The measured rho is 1.441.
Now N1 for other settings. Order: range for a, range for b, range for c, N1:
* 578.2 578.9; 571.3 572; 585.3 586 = 1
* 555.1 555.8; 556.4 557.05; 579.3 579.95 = 12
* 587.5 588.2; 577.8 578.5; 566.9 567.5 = 50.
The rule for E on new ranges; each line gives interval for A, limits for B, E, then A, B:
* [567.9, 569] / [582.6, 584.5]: 0.25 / 2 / 4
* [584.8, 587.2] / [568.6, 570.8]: 0.79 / 11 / 7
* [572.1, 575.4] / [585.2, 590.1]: 0.24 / 8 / 17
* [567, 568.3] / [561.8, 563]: 0.08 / 1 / 6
